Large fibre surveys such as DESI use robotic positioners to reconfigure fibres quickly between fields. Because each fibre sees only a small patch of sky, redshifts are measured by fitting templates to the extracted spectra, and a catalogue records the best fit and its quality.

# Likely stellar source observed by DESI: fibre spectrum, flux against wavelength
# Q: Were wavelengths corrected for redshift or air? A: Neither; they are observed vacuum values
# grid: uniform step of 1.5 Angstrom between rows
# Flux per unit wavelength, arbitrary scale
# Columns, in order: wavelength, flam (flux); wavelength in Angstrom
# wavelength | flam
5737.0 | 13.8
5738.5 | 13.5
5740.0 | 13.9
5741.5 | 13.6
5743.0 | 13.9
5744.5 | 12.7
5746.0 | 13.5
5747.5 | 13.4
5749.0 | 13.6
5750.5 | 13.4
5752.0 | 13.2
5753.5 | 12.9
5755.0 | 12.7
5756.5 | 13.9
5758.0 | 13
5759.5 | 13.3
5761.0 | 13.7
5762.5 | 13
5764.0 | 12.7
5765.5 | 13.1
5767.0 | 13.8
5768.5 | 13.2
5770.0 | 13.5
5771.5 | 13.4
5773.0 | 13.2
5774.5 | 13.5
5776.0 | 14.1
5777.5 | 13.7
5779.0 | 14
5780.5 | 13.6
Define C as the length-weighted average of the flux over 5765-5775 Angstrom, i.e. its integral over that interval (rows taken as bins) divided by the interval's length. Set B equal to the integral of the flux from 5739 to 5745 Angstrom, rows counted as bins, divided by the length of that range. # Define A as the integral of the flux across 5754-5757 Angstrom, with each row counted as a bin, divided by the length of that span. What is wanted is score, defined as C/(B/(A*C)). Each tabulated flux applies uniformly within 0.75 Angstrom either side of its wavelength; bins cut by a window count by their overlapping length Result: 175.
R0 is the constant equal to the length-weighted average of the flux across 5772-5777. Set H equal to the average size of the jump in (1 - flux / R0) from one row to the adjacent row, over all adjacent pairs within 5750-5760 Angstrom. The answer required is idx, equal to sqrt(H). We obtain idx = 0.195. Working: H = 0.038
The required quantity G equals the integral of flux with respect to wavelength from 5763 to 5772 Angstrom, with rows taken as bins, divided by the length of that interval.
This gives 13.3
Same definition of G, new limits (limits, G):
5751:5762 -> 13.2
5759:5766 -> 13.2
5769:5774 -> 13.4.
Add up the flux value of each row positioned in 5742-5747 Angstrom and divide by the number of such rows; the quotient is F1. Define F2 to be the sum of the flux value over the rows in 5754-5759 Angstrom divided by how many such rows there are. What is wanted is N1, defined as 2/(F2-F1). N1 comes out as -12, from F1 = 13.4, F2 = 13.20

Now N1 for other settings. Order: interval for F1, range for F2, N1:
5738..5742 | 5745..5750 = -12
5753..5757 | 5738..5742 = 4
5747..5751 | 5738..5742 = 10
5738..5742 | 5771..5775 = -7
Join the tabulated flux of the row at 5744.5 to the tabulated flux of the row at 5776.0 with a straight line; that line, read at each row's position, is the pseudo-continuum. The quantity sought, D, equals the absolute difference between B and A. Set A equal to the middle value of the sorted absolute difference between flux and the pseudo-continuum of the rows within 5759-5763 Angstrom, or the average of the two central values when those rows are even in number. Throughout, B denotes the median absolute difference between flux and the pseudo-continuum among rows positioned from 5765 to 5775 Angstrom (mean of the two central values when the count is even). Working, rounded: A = 0.27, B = 0.53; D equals 0.27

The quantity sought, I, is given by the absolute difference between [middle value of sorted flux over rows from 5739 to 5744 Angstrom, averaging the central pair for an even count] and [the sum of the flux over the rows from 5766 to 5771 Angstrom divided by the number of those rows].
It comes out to 0.4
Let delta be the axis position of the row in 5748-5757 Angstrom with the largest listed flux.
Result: 5756.5 Angstrom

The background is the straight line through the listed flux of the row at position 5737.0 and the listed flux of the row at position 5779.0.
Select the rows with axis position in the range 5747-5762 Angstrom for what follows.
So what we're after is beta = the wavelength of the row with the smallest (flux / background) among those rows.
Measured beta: 5755.0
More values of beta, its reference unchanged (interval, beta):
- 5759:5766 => 5764.0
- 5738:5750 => 5744.5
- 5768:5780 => 5773.0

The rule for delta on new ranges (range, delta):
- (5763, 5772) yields 5767.0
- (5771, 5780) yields 5776.0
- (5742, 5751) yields 5743.0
